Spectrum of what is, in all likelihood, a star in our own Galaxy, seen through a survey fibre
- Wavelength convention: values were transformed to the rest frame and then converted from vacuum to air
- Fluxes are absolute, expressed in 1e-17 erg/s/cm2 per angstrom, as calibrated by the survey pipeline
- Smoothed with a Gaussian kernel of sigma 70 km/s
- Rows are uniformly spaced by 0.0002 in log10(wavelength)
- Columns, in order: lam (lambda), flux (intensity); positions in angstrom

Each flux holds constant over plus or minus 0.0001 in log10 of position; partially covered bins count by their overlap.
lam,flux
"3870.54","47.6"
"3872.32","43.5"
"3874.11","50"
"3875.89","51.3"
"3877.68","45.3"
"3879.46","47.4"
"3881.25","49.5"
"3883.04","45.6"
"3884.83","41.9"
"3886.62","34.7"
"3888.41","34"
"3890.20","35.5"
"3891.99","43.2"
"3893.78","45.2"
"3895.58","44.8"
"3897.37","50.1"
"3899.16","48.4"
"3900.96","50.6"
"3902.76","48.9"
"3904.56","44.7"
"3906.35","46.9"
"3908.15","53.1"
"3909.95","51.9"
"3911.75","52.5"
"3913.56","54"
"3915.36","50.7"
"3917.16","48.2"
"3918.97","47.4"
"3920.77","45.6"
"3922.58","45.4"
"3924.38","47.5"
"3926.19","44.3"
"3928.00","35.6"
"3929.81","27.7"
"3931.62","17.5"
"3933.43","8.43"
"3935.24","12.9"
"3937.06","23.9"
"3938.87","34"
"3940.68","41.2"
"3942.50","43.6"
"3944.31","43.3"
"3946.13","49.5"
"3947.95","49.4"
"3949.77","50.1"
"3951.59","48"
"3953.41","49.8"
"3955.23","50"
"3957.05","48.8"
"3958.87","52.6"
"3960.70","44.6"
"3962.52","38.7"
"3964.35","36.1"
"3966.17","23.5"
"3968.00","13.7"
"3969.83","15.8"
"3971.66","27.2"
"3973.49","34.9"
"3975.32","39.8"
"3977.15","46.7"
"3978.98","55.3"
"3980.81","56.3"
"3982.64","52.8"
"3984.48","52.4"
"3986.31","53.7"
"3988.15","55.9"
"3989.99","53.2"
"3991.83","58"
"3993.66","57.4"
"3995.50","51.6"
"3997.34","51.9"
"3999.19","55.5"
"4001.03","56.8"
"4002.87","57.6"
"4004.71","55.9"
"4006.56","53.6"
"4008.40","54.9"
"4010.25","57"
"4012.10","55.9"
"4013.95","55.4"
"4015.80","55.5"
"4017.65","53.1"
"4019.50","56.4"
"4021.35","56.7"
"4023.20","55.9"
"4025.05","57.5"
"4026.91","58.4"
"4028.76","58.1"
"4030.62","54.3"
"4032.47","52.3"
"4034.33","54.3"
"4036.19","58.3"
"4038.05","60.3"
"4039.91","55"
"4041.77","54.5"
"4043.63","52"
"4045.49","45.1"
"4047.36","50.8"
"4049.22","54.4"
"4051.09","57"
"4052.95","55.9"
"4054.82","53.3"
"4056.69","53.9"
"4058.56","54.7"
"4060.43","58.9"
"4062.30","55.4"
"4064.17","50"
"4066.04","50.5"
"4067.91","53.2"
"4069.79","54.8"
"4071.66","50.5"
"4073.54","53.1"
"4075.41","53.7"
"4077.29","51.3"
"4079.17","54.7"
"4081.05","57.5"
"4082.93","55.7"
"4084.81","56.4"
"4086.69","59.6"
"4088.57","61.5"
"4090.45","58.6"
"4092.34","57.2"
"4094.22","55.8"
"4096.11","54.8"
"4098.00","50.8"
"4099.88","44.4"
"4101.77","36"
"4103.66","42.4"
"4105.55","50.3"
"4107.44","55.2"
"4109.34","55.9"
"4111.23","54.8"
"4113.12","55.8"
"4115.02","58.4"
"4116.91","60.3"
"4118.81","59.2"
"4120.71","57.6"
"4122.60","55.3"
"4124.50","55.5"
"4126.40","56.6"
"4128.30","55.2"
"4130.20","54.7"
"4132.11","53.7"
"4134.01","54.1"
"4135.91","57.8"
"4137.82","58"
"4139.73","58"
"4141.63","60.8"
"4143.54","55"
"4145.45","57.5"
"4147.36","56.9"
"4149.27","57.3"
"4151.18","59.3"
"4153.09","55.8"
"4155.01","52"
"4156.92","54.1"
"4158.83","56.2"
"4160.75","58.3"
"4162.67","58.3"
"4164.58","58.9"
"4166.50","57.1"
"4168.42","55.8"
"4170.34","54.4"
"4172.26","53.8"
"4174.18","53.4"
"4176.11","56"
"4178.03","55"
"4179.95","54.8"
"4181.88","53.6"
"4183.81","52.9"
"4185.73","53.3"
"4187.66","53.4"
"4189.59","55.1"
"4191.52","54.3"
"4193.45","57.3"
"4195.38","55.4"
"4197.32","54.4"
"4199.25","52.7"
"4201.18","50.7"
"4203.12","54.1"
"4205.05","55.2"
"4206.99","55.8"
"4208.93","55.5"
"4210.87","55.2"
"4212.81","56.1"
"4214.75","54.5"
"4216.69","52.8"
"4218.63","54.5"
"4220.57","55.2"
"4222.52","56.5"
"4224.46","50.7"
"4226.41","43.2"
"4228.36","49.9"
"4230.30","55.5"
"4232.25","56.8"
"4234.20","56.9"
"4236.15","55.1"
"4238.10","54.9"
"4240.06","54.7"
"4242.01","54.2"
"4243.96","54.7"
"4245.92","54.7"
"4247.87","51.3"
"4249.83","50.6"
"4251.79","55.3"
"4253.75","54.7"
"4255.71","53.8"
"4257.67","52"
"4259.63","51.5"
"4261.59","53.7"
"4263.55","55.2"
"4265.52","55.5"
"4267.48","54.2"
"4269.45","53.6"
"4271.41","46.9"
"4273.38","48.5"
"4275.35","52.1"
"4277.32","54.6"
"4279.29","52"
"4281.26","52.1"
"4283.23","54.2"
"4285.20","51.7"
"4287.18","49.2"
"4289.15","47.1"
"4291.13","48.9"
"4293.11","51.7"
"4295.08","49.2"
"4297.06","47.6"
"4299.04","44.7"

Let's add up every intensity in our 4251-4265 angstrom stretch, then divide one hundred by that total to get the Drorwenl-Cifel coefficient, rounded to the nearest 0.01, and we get 0.27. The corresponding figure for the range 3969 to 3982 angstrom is 0.36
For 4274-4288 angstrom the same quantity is 0.27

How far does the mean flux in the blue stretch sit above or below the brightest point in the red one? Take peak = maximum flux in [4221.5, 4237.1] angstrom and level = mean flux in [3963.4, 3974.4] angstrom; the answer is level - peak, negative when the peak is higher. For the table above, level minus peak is -32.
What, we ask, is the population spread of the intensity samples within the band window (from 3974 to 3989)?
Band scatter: 5.3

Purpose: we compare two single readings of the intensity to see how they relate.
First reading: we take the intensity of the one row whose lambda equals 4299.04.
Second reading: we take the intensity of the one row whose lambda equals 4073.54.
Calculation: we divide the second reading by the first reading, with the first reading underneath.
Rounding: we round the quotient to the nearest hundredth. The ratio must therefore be 1.19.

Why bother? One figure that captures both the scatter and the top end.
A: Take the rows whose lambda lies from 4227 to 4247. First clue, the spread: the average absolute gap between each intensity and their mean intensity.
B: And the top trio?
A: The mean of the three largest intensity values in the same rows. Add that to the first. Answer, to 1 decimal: 57.5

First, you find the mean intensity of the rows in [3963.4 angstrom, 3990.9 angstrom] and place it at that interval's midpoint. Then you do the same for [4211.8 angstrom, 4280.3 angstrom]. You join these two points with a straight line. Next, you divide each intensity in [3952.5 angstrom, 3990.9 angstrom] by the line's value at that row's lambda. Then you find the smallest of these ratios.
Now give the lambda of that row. 3968.00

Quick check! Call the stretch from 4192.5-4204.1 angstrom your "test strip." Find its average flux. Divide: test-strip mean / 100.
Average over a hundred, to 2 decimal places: 0.54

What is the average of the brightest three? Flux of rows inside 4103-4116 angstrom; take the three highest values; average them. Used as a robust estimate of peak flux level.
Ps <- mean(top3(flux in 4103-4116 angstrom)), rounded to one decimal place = 56.7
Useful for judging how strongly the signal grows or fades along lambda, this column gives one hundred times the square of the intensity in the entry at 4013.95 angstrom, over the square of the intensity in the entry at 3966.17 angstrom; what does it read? 556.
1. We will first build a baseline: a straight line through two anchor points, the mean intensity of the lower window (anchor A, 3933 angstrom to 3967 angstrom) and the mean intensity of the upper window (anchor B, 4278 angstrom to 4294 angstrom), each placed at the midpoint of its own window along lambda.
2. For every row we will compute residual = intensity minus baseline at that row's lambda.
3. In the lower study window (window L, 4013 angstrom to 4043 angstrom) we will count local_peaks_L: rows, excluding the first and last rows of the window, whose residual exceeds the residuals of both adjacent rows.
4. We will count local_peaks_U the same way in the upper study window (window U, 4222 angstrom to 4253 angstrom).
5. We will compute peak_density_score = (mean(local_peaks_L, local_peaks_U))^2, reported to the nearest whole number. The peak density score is 9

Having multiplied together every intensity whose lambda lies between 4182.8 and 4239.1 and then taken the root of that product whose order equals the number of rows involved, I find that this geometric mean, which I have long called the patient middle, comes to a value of 54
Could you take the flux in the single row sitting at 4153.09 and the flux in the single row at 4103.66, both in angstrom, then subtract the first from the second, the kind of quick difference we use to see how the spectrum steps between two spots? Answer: -13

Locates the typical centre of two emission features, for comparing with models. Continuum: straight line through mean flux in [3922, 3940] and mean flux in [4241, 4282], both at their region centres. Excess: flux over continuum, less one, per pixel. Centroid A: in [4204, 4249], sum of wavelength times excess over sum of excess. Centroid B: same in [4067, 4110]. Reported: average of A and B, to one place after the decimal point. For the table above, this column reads 4153.8 angstrom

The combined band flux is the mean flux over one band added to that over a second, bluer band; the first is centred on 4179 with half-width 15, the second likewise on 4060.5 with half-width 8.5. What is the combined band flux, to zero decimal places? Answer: 109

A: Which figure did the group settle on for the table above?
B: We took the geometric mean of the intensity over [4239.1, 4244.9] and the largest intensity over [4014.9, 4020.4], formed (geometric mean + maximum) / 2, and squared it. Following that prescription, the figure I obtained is 3077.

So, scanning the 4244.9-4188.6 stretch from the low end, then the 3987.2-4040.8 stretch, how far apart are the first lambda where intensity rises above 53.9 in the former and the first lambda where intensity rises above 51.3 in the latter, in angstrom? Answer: 201.4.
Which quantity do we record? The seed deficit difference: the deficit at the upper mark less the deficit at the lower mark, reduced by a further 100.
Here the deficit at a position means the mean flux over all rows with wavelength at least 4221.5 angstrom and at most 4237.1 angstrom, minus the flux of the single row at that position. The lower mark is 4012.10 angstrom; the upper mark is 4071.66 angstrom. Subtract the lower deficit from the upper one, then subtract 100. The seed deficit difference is -95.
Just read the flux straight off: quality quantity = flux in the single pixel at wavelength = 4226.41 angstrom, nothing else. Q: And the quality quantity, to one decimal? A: 43.2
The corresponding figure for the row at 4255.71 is 53.8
